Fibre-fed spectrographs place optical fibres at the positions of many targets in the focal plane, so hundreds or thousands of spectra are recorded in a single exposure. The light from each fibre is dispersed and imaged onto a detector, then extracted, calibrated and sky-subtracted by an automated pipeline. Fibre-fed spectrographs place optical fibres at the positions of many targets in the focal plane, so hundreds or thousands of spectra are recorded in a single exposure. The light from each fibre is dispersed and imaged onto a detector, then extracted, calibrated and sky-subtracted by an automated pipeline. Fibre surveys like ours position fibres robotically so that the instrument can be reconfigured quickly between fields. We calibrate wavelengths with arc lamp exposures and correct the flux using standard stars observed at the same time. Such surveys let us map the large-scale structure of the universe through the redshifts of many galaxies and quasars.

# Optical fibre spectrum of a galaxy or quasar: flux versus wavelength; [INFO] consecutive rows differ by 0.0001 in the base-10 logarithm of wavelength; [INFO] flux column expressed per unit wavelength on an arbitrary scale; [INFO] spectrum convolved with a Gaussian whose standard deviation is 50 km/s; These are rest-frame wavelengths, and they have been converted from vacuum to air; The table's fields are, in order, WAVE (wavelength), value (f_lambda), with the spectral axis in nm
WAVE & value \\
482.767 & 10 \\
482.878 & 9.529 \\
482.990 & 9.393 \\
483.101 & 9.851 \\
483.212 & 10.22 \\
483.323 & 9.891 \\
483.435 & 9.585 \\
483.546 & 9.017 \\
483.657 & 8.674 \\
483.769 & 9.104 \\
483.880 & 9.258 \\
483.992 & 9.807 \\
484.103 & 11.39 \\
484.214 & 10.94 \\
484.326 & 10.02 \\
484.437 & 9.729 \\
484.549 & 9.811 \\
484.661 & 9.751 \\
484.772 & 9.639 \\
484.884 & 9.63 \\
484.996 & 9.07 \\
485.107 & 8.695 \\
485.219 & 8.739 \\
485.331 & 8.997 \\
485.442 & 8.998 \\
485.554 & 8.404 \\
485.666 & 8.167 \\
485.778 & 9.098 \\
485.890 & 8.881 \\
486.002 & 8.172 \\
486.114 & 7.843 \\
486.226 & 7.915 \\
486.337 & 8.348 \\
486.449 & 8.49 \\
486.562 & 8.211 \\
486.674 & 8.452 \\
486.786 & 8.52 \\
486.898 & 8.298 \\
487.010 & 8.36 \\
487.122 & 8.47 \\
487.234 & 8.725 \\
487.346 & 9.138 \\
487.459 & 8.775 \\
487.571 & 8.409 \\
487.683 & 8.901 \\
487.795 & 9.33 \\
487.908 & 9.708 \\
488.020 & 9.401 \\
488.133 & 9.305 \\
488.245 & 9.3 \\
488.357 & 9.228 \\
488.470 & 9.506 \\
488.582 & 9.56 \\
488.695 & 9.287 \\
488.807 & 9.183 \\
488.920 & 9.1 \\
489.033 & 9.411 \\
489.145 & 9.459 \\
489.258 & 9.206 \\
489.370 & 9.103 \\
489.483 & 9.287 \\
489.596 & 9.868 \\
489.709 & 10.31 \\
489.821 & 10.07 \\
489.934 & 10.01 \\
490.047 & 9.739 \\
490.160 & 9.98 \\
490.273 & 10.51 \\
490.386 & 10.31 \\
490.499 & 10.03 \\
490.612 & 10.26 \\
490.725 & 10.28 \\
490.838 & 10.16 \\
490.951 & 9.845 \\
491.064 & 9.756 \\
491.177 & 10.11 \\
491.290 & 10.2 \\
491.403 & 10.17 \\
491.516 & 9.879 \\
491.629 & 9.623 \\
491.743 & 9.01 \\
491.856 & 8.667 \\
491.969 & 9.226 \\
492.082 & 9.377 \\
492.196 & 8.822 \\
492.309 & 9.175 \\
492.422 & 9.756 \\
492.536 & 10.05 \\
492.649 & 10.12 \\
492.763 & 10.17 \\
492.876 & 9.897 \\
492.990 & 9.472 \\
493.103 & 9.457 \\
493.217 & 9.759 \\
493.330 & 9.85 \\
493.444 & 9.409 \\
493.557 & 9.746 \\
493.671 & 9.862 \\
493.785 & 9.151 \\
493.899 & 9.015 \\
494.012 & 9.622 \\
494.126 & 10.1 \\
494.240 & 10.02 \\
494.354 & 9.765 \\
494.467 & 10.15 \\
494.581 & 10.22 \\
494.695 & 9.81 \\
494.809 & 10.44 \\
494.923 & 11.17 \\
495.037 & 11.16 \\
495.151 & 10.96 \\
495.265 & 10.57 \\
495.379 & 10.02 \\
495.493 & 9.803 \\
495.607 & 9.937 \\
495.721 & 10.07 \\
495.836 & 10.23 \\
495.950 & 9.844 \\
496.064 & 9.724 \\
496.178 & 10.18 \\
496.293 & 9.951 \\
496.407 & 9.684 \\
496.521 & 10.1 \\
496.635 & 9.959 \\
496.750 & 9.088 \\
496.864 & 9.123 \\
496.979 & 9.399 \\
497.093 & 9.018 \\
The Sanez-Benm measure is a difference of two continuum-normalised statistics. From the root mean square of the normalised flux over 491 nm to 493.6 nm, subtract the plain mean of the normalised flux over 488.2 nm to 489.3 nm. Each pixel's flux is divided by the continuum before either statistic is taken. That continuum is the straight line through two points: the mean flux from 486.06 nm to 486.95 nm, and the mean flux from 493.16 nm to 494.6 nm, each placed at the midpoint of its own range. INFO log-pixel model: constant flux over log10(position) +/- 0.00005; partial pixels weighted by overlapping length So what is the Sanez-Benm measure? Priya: -0.046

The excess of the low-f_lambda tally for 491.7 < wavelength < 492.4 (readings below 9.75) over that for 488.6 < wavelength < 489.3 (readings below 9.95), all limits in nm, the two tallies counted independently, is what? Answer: 0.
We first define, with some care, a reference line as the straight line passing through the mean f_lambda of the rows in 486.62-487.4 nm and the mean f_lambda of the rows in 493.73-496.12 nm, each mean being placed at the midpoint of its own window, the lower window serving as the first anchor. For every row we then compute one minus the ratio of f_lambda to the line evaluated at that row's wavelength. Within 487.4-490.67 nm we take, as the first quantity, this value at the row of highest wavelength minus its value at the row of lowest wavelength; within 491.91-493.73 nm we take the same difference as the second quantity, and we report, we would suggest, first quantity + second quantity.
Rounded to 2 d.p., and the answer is -0.13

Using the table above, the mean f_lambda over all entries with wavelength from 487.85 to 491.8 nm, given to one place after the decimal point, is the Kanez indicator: 9.7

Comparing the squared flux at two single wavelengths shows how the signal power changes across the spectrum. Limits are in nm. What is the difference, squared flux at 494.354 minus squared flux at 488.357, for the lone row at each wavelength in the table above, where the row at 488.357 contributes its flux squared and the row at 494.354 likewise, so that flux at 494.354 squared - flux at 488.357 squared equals 10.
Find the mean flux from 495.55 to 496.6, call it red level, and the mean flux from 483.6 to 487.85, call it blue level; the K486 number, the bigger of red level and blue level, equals 10.0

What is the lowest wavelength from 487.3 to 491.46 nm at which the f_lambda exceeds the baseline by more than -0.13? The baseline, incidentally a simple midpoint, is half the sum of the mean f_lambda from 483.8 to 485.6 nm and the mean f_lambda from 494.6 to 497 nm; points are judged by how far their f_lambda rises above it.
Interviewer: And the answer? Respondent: 487.908 nm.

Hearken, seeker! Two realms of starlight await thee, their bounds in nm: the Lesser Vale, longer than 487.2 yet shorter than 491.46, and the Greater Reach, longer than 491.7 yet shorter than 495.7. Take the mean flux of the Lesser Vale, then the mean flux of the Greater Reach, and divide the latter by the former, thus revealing 1.02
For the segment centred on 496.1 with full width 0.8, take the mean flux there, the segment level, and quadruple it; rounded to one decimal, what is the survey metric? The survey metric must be 39.8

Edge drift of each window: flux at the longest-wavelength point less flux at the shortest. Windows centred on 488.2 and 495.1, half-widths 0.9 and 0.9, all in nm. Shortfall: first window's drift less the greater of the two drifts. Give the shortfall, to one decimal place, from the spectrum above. 0.0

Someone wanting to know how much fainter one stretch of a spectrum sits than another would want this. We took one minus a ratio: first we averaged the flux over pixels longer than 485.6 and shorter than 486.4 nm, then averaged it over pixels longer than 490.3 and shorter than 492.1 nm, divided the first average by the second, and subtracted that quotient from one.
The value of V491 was 0.15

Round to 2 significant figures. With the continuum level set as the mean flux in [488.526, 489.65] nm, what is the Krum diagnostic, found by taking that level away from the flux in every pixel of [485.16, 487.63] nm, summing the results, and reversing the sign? 18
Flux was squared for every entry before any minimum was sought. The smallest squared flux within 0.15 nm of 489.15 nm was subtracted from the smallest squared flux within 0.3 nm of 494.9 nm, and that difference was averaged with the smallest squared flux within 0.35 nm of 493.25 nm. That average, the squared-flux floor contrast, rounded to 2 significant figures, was 50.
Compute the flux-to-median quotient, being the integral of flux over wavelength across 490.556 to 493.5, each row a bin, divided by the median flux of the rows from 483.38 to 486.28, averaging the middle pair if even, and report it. 3.15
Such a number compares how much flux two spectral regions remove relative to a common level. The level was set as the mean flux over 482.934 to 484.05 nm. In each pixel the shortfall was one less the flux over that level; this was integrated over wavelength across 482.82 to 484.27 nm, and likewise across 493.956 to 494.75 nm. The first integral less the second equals 0.00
